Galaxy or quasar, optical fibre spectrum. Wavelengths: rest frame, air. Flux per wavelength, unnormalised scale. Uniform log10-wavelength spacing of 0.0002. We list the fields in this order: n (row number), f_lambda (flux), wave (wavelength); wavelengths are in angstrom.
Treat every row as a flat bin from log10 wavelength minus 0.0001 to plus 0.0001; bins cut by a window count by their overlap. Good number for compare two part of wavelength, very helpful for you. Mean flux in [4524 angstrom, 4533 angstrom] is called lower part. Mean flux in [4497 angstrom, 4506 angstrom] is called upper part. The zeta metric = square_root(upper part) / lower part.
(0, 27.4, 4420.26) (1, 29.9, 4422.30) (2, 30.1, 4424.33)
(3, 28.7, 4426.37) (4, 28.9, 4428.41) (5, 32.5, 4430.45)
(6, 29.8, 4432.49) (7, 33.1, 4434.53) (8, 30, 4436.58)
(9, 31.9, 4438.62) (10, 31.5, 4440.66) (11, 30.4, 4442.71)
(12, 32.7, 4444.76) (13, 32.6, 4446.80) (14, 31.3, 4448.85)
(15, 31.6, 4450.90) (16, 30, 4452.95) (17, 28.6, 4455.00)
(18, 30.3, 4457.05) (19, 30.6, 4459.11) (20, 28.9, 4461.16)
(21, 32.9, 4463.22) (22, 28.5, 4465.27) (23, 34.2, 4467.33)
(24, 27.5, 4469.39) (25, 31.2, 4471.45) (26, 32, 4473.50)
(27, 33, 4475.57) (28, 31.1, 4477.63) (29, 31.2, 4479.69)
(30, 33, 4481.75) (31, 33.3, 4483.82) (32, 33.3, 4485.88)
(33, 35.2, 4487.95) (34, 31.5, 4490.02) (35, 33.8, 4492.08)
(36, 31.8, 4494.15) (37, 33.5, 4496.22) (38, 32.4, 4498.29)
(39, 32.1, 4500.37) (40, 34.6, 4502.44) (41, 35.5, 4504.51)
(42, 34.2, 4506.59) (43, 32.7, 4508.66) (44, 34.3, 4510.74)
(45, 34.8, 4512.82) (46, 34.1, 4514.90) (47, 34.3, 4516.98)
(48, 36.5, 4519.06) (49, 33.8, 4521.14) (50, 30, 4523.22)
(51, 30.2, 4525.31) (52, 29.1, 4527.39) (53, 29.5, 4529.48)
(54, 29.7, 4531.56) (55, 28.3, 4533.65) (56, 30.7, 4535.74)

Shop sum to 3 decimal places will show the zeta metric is 0.196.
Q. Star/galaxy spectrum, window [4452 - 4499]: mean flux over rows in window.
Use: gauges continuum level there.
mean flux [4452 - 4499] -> 31.6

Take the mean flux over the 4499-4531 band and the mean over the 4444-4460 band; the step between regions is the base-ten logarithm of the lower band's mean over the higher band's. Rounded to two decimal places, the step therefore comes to -0.03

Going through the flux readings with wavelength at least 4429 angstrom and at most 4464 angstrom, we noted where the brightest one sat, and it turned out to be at 4434.53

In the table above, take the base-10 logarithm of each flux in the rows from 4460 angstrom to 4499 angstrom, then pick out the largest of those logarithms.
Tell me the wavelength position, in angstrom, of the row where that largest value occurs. 4487.95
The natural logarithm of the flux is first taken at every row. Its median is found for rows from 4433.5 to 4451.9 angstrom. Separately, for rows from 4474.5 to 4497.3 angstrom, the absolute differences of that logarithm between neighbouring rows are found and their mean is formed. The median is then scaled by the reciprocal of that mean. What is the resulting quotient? 72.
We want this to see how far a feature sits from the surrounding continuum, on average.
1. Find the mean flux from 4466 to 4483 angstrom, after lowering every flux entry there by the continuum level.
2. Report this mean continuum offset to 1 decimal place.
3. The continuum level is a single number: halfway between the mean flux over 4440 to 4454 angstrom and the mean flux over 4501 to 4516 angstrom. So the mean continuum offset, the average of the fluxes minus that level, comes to -1.2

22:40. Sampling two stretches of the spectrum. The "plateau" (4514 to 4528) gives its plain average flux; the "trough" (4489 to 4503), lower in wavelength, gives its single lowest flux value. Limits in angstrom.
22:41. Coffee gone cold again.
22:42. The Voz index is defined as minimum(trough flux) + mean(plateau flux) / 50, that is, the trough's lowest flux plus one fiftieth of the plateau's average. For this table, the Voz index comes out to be 32.2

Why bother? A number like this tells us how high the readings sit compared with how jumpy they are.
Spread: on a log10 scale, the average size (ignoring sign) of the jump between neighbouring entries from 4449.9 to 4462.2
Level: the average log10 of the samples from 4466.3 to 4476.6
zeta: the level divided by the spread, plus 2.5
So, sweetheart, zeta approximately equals 79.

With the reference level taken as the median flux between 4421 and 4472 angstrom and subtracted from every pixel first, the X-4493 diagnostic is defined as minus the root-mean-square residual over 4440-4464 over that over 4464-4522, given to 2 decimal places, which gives -0.45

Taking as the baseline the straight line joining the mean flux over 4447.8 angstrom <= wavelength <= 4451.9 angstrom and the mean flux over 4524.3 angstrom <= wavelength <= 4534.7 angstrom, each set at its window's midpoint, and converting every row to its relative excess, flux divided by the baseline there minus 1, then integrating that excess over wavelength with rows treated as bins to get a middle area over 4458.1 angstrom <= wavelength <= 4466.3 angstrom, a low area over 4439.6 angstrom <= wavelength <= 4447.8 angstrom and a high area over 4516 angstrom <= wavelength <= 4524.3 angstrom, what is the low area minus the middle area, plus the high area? 1.4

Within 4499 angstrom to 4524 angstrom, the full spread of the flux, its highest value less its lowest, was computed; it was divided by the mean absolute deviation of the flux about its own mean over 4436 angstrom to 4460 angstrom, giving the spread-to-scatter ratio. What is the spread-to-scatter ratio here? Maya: 6.7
